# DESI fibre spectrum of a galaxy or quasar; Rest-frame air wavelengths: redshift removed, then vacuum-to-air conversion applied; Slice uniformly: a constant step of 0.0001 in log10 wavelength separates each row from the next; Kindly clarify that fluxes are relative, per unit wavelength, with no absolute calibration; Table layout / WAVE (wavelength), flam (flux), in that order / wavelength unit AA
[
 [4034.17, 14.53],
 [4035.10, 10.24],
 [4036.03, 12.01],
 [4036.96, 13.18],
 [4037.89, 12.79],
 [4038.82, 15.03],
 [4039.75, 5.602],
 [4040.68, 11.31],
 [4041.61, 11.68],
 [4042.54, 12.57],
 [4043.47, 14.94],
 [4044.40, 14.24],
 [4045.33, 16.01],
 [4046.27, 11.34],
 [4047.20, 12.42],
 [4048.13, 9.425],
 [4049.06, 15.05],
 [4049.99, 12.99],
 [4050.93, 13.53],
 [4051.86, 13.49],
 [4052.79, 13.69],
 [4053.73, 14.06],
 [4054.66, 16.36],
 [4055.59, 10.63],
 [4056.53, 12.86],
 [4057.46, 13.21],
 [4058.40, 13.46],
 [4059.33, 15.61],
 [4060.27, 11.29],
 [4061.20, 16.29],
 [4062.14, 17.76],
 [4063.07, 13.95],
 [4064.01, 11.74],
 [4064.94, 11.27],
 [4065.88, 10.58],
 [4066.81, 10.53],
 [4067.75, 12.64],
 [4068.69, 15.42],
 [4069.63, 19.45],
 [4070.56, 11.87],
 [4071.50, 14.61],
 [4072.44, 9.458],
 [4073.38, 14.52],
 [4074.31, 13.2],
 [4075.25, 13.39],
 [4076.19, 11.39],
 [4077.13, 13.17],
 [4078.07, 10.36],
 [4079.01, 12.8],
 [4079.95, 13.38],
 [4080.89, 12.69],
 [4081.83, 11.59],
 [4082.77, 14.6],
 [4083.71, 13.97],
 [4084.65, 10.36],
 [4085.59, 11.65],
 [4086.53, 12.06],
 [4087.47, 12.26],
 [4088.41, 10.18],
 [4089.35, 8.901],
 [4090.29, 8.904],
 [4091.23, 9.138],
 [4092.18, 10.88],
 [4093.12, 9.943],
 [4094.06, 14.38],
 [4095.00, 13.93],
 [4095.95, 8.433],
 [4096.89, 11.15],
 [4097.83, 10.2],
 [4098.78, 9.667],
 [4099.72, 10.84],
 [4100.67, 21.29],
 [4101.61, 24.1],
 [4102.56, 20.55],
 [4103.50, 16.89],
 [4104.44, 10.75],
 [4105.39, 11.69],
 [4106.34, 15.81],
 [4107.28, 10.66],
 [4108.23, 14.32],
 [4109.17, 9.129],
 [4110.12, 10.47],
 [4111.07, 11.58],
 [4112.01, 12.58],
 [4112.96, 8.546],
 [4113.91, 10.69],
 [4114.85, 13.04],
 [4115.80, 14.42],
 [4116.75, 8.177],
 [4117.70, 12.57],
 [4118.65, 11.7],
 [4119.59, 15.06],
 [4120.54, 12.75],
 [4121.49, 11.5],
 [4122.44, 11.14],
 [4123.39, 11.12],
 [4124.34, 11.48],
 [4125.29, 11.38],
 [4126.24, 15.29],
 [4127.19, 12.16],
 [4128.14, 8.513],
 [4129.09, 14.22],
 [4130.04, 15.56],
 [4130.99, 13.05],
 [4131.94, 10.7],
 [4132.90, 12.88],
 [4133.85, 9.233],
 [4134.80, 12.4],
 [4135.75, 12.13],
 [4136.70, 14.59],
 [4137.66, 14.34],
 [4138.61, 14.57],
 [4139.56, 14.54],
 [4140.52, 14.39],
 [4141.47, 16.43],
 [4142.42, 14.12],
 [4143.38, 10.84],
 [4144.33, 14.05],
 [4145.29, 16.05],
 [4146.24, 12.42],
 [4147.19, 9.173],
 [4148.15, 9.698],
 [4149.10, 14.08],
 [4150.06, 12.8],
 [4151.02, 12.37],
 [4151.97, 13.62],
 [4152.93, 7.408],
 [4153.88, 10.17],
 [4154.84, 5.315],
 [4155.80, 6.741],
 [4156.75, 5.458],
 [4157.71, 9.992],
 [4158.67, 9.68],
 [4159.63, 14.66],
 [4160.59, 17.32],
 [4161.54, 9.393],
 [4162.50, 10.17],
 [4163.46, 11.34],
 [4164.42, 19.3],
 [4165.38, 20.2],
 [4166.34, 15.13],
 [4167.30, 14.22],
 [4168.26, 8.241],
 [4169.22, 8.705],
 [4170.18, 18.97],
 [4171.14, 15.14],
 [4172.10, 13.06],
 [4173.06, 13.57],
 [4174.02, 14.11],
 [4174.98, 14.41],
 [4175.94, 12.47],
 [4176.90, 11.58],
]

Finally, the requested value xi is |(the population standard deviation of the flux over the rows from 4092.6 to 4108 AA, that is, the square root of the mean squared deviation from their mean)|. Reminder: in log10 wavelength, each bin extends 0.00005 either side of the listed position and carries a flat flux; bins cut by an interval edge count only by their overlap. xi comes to 4.57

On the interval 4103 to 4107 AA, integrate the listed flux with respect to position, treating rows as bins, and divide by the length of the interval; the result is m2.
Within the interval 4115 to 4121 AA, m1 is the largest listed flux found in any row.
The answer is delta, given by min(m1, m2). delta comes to 13.7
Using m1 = 15.06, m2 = 14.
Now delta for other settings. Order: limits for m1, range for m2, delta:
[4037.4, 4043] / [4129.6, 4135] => 12.3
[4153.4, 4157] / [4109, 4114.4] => 10.2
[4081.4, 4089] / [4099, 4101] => 14.6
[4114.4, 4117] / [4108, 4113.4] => 11.0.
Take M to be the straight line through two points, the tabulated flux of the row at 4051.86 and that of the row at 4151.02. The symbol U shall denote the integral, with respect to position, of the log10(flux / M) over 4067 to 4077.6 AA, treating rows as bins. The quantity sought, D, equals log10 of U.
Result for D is -2.8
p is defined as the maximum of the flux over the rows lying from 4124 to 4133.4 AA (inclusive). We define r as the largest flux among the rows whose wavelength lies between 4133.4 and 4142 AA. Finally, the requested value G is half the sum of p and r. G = 16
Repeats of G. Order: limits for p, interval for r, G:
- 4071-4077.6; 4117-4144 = 16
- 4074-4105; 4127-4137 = 20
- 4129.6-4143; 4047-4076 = 18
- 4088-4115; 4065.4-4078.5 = 22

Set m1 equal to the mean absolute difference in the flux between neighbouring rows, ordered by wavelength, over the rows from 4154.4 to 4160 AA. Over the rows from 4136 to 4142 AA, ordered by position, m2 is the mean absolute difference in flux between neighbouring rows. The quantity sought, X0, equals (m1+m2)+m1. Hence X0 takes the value 5.6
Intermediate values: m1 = 2.51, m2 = 0.5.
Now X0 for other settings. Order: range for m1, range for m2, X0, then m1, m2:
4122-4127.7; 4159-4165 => 7.1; 1.50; 4.1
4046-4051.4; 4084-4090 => 6.0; 2.46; 1.1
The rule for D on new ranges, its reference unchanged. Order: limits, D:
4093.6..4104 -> -0.5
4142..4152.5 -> -1.8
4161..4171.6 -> -0.5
